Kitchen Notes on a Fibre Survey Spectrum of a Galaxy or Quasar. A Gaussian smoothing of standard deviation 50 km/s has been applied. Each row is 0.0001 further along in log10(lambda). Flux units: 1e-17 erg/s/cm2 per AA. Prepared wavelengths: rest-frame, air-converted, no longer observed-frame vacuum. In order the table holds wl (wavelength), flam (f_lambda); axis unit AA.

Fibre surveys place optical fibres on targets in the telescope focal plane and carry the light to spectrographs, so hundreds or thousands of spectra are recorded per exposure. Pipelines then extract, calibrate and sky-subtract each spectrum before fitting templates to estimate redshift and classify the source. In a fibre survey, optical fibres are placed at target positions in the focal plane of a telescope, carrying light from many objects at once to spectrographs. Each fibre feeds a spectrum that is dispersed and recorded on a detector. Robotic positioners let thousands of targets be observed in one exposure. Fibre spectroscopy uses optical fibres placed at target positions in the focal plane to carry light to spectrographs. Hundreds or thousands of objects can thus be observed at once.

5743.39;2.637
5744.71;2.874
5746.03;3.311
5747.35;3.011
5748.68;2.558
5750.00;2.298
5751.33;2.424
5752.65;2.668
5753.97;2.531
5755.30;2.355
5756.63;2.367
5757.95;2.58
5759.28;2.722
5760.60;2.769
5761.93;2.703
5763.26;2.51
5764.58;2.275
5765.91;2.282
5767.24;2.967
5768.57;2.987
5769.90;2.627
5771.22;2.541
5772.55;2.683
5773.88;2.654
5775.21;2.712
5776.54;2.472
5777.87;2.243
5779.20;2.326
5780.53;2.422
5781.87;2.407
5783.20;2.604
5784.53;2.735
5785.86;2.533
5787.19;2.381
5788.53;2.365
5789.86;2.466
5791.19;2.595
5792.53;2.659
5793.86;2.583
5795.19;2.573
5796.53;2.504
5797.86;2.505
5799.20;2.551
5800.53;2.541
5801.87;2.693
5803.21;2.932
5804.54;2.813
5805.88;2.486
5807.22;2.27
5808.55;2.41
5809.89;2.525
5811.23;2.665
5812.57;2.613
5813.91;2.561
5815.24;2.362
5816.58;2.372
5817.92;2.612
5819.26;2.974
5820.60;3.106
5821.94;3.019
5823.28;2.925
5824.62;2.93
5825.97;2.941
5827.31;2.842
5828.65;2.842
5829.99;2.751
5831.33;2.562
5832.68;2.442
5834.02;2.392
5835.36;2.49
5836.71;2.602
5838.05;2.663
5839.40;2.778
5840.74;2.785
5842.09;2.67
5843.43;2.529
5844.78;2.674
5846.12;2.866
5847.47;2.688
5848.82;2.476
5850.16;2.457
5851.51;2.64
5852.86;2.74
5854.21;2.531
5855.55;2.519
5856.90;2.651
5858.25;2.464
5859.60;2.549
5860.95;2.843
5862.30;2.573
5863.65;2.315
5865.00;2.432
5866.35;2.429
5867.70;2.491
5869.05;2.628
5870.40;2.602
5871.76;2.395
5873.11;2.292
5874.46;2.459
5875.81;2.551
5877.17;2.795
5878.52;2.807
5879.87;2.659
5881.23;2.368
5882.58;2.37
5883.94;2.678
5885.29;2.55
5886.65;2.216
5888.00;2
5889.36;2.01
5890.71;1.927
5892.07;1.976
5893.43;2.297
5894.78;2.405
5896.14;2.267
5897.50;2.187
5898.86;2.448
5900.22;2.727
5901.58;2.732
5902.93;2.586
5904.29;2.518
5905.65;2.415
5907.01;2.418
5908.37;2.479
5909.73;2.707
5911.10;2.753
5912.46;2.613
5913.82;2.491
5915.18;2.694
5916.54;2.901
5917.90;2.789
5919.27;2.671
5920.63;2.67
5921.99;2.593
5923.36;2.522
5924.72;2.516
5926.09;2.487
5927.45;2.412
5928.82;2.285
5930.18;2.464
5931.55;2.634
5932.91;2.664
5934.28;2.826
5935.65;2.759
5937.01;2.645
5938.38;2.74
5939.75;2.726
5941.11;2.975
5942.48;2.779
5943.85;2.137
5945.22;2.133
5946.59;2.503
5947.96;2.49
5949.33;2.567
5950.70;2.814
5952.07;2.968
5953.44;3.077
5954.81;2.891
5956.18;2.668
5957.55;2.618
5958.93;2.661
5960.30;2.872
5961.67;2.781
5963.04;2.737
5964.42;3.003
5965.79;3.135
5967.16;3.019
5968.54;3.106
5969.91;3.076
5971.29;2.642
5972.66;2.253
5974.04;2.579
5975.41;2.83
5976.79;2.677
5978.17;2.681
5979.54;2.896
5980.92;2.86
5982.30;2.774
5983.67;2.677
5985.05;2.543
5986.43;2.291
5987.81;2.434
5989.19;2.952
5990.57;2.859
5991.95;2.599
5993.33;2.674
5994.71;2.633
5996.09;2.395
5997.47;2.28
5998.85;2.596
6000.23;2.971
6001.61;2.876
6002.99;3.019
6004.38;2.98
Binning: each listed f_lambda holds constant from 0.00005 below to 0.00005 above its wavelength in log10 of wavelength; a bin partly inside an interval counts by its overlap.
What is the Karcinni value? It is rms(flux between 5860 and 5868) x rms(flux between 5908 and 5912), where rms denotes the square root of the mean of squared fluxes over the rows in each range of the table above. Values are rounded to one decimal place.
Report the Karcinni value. 6.7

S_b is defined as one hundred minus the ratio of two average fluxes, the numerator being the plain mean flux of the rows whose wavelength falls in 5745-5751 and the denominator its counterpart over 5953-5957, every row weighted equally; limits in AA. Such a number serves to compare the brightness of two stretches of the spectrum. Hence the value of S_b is 99.03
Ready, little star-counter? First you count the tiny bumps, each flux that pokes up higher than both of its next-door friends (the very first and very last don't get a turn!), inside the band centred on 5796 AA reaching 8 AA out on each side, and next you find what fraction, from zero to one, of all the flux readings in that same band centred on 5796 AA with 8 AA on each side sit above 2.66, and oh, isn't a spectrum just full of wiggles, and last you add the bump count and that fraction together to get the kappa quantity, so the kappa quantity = 2.17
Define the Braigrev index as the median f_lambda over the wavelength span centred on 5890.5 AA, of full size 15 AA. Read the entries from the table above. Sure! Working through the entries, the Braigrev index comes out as 2.22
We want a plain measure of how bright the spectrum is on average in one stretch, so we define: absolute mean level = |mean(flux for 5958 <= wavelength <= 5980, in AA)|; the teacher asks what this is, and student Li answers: 2.81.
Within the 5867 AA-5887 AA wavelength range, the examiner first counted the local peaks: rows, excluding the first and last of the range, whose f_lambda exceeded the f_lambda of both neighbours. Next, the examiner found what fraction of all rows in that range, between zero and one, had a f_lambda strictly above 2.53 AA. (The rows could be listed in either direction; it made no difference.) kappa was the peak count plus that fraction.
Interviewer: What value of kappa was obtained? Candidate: 3.5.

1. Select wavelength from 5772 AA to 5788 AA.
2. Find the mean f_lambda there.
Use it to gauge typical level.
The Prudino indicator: 2.51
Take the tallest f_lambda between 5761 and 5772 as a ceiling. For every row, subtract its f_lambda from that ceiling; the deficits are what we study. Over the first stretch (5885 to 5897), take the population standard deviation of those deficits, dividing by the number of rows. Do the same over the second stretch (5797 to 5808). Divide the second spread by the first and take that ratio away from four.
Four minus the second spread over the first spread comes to 3.05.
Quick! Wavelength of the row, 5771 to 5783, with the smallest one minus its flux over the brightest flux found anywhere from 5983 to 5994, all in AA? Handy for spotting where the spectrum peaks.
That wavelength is 5775.21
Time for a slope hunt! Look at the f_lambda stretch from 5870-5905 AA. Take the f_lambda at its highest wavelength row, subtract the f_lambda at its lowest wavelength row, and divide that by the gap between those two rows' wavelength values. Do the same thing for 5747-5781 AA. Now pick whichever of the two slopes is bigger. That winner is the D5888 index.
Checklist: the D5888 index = -0.002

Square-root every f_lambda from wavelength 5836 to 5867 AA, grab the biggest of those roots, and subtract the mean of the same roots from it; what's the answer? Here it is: 0.08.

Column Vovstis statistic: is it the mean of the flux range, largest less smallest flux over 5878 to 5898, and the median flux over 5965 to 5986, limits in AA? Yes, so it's 1.83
